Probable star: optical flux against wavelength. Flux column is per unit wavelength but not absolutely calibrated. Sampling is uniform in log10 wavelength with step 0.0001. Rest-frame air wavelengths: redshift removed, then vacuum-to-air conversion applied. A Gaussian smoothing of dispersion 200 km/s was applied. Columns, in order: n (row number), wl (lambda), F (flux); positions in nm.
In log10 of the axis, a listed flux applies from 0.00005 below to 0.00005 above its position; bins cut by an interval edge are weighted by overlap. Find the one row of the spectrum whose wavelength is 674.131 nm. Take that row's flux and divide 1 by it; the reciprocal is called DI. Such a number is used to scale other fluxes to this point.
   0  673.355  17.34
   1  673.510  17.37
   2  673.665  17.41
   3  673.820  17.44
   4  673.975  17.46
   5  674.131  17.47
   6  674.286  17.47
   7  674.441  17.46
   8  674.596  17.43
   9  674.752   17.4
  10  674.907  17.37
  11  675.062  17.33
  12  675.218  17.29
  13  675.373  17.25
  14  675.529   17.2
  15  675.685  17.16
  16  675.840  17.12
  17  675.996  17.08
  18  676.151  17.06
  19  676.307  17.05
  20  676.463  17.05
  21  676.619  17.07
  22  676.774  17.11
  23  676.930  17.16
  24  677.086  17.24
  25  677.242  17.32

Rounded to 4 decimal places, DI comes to 0.0572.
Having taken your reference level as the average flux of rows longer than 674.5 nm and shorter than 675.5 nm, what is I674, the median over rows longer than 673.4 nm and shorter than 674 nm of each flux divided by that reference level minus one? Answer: 0.005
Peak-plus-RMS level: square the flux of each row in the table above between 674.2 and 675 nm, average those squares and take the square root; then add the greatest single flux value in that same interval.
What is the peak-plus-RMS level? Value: 34.90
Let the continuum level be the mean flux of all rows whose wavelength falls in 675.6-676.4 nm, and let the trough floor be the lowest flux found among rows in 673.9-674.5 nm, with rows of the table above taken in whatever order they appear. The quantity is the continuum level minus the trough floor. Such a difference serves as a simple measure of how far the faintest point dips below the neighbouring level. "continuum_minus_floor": -0.37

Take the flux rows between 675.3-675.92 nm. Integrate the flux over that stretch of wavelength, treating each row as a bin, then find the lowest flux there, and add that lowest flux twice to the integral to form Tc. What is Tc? 44.9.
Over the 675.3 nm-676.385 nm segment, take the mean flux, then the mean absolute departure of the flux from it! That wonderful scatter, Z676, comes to 0.062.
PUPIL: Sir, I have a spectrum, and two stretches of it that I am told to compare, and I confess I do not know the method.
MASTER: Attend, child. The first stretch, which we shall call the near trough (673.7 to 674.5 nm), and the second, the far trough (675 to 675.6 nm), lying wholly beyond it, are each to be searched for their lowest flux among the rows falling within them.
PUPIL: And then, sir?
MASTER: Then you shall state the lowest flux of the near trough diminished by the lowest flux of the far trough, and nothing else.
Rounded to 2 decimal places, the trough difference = 0.24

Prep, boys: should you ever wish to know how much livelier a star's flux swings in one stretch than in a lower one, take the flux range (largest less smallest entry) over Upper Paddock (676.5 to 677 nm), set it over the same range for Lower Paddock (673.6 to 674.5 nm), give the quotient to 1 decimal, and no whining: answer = 1.5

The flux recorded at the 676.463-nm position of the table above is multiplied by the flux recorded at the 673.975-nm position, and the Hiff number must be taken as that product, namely 298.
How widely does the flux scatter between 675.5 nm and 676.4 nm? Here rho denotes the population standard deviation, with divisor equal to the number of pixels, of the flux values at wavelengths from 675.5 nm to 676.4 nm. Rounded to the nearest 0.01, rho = 0.05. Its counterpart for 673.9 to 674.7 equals 0.01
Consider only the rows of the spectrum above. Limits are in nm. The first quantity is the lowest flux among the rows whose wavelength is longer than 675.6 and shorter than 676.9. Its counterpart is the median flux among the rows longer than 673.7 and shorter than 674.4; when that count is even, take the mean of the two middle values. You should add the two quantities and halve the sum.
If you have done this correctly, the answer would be 17.26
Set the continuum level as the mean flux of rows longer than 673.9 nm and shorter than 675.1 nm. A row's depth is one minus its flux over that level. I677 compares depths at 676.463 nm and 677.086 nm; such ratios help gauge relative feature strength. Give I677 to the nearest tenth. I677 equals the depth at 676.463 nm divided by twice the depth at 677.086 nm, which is 1.0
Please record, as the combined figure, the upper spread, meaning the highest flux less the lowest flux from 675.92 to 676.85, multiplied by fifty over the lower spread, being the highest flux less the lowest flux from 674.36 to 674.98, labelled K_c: 33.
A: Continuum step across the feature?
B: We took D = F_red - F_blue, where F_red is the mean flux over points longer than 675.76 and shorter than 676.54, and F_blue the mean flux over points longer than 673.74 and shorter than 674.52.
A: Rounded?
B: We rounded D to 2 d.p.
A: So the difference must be -0.39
